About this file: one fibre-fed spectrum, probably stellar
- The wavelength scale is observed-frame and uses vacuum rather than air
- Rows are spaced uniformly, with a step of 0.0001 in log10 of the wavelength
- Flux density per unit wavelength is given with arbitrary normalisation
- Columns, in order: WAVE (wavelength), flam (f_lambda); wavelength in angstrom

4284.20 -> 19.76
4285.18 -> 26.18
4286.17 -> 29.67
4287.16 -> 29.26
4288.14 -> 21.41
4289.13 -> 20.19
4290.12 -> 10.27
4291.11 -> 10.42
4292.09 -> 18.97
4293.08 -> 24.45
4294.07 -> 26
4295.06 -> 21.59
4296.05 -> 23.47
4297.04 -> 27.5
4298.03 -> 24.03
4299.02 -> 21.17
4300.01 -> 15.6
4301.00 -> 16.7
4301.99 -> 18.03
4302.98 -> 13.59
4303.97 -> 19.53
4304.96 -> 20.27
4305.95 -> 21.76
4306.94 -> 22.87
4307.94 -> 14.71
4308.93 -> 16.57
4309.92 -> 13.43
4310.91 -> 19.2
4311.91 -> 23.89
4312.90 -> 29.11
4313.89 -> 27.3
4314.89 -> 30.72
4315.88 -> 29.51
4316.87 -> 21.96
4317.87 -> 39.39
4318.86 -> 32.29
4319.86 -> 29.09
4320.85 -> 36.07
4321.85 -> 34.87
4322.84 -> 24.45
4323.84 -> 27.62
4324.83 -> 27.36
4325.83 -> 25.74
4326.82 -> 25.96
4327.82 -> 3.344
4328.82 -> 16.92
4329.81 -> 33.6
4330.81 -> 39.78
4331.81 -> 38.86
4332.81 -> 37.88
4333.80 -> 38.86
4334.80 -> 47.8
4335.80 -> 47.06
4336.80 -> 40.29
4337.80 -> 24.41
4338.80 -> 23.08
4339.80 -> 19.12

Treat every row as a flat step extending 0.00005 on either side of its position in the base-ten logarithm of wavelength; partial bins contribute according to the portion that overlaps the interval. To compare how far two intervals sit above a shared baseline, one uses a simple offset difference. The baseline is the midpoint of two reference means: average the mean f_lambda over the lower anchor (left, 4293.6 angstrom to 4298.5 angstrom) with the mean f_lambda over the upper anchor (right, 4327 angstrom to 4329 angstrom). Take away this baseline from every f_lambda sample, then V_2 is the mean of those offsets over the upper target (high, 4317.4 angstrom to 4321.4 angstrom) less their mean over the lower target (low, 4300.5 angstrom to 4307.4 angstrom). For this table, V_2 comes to 15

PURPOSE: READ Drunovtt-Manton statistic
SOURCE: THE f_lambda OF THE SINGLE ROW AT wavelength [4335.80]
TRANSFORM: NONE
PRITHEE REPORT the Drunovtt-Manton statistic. 47.06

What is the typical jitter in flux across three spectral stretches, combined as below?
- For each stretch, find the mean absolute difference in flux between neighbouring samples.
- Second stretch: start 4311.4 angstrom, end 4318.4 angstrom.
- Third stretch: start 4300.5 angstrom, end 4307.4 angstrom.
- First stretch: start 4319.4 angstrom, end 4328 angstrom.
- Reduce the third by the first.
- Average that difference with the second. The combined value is 1.40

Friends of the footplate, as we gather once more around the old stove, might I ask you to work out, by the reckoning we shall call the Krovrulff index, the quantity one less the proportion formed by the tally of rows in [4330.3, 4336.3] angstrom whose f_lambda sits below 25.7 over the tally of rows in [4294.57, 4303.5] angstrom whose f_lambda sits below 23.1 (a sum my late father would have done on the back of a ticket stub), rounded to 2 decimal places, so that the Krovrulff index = 1.00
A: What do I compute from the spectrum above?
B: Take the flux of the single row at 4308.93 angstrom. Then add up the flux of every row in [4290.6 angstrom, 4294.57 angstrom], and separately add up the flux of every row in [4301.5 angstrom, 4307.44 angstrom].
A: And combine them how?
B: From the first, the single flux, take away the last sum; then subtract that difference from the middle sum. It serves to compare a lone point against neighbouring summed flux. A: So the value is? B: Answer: 179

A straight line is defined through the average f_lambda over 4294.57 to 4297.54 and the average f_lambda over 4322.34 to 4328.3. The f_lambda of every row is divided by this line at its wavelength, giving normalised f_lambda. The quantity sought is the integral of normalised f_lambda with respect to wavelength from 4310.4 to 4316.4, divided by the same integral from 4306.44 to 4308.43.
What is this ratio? 4.3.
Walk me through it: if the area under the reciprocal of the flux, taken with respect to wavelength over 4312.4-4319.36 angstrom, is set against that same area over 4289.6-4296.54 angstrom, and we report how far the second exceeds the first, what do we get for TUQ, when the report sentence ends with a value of 0.172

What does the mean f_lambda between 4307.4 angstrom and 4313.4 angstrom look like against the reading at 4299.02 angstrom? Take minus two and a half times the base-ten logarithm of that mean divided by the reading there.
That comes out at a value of 0.09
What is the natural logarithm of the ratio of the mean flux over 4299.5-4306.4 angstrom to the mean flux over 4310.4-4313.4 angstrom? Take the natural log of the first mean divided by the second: -0.3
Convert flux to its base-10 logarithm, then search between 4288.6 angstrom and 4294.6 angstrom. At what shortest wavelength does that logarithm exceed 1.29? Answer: 4289.13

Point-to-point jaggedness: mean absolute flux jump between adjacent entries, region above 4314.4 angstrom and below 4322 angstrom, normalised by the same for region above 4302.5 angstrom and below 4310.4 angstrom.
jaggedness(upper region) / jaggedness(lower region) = 1.99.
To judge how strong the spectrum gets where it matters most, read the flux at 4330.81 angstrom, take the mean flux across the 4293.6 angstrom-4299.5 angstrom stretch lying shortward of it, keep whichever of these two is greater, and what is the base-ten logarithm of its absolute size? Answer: 1.60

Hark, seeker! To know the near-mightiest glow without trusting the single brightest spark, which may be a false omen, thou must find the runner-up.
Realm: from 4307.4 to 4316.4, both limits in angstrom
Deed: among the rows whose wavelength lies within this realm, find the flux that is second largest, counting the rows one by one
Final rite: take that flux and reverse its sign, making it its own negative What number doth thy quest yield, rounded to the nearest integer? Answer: -30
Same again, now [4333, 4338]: -47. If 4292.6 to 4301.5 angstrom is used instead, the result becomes -26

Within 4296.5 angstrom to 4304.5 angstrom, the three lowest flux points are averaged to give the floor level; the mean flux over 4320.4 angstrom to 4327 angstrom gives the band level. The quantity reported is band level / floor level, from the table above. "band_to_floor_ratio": 1.9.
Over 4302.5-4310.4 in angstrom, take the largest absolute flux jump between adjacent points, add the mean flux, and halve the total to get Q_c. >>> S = 13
